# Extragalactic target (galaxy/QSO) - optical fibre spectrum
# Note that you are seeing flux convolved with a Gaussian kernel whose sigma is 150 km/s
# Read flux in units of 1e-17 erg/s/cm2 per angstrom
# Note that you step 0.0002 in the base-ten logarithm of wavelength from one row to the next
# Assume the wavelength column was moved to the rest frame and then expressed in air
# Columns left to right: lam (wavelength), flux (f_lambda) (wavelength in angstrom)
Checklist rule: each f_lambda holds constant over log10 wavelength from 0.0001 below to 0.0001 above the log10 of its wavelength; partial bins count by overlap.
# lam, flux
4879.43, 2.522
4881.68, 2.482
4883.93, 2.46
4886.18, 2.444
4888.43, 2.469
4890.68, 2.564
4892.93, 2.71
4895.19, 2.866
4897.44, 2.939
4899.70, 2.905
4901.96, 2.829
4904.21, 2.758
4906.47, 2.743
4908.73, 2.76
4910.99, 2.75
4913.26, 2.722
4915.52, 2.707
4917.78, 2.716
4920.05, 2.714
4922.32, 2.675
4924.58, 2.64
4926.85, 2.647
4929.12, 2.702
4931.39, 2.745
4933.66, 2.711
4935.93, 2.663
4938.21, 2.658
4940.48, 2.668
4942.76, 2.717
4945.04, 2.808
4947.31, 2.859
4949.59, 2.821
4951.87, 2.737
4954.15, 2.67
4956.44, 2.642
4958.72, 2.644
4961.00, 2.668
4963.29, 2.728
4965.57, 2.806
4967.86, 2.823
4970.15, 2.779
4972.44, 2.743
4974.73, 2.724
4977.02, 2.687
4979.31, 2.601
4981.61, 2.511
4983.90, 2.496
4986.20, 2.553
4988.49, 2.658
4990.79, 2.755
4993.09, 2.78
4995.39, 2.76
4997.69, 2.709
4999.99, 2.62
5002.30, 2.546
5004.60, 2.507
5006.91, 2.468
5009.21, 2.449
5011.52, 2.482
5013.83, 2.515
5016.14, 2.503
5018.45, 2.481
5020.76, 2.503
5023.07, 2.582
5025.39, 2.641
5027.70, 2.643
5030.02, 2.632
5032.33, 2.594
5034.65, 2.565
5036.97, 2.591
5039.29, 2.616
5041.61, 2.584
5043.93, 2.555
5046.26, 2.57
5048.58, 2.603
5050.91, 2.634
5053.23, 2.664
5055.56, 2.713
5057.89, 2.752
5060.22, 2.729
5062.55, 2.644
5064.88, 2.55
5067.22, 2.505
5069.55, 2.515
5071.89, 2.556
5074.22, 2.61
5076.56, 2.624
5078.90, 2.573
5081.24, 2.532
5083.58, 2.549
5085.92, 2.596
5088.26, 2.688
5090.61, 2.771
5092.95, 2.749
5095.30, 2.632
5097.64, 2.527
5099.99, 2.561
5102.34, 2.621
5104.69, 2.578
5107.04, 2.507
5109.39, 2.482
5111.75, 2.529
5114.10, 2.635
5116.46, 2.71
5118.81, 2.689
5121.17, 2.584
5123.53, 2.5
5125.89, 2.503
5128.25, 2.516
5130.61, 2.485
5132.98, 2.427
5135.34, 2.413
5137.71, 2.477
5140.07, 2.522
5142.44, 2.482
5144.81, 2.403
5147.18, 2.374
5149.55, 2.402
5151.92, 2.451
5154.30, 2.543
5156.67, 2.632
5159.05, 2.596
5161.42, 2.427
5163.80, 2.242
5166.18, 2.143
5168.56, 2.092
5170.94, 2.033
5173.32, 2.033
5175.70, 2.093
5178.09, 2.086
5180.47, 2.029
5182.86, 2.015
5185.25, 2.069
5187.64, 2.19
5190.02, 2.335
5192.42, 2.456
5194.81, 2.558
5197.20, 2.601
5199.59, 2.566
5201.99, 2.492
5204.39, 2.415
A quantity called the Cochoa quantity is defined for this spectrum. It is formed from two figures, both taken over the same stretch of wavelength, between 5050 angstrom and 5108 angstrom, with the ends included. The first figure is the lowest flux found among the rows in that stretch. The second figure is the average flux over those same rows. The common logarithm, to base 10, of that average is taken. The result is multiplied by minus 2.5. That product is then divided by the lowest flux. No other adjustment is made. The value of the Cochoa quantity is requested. -0.417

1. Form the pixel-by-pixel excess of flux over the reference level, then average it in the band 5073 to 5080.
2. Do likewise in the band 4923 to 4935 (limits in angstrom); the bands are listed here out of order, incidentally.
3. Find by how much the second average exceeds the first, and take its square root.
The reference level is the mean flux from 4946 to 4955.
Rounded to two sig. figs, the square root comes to 0.29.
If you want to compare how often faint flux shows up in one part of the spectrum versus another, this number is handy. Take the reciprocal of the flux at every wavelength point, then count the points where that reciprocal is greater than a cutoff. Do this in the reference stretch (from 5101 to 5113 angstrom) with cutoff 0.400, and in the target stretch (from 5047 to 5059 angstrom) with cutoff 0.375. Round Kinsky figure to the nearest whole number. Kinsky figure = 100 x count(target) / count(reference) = 300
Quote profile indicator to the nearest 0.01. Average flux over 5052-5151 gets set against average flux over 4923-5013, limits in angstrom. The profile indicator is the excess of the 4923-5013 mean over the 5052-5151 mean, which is 0.10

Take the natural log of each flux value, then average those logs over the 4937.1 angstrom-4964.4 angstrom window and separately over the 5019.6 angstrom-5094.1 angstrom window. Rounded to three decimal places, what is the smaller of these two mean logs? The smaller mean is 0.960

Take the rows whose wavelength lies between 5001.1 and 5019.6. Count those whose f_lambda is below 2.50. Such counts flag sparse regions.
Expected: 4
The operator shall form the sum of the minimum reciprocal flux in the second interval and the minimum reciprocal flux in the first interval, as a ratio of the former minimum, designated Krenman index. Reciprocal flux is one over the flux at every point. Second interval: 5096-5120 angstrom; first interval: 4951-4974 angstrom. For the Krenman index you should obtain 1.96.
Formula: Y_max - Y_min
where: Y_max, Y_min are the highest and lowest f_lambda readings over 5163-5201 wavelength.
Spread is 0.59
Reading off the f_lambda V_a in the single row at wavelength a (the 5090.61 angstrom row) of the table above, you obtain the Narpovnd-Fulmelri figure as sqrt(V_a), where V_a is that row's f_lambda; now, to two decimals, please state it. 1.66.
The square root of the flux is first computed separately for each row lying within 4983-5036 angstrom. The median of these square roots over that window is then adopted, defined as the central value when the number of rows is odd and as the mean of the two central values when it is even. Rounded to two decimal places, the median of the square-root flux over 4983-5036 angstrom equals 1.60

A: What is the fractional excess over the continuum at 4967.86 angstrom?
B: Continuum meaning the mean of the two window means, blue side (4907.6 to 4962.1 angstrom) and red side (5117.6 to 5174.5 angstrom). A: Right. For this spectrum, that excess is 0.10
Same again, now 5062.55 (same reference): 0.03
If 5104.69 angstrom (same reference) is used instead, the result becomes 0.01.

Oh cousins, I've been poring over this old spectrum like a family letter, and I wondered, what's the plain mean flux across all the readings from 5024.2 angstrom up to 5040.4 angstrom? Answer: 2.61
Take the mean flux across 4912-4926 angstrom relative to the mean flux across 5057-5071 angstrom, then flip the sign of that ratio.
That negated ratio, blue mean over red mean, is -1.03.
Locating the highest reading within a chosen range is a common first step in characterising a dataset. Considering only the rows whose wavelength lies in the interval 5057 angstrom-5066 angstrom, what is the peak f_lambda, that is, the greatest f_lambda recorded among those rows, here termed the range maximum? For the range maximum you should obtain 2.752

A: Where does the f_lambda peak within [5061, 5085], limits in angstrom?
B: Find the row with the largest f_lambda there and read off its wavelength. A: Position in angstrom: 5062.55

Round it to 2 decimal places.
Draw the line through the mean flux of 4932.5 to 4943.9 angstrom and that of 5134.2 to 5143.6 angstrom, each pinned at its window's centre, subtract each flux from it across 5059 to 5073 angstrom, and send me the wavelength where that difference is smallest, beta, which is 5060.22 angstrom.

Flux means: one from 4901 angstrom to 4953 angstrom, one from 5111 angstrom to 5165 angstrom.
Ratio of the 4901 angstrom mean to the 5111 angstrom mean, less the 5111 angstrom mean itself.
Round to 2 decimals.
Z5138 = -1.41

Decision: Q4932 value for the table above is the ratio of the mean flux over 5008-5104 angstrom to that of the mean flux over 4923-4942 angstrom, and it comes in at 0.97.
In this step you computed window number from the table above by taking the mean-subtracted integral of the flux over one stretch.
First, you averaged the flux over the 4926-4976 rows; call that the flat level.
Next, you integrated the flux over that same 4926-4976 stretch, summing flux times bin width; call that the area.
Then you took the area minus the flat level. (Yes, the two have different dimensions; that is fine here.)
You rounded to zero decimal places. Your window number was 134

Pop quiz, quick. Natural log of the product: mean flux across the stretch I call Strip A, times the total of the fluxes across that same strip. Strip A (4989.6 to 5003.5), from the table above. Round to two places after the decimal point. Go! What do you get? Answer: 3.77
